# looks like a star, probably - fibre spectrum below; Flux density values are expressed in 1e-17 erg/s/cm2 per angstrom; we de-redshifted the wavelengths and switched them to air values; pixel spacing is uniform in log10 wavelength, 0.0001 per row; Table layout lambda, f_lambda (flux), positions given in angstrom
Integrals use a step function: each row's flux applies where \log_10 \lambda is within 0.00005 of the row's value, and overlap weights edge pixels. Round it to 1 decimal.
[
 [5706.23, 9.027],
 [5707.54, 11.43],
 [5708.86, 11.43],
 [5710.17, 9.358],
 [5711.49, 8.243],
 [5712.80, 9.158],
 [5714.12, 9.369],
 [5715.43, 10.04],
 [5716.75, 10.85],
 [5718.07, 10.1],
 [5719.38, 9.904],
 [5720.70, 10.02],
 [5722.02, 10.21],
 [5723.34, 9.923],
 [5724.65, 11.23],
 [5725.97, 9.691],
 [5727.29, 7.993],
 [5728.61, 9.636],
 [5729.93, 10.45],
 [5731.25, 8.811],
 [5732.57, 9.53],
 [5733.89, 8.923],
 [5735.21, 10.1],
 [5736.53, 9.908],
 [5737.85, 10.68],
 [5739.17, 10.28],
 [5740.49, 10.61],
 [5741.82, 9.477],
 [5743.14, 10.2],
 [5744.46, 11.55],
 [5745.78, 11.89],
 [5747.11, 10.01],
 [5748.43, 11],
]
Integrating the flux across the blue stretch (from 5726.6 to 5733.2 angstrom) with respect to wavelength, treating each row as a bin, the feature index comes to 61.2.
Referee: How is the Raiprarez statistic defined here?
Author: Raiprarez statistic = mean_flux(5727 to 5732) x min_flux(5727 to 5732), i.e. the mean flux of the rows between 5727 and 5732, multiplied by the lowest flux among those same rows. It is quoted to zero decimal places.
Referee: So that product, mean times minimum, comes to 74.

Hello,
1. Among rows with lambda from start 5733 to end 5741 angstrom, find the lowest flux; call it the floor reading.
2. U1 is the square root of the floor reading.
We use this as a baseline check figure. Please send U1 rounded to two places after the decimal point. 2.99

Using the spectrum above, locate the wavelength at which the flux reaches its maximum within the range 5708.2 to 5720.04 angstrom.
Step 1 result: 5708.86 angstrom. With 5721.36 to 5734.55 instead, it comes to 5724.65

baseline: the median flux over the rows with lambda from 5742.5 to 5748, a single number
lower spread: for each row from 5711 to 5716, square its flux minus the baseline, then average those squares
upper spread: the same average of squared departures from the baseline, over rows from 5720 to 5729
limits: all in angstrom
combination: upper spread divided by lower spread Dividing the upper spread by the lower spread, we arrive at 0.6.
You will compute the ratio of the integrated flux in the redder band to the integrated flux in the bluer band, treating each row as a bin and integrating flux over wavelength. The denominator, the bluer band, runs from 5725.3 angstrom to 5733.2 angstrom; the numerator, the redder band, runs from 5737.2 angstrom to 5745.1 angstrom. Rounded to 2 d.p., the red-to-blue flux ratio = 1.12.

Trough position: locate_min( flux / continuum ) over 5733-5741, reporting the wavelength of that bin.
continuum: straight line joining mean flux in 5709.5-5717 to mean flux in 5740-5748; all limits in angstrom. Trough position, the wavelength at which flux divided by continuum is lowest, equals 5733.89 angstrom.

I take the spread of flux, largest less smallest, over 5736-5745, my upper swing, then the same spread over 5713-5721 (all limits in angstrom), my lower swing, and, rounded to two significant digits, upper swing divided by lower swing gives 1.4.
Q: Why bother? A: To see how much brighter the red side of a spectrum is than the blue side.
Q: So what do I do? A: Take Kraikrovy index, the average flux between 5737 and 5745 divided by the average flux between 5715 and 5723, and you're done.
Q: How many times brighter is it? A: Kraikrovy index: 1.03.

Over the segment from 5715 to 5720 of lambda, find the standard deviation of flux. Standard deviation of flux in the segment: 0.4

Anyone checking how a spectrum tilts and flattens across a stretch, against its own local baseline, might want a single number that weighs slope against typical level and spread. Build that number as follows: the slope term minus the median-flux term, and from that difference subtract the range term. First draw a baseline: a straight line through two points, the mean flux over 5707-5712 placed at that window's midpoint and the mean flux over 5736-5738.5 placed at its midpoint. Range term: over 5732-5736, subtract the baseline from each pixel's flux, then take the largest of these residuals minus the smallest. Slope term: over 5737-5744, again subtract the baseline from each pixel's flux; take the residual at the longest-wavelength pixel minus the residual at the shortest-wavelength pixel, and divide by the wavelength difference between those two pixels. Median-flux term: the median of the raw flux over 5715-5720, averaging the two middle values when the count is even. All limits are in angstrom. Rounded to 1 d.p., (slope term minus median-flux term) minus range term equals -11.3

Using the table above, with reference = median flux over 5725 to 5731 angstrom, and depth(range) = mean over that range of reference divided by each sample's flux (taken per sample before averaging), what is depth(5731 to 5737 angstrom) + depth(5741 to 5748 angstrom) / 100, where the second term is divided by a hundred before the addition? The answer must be 1.03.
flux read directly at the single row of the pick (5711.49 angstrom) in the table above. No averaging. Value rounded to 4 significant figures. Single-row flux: 8.243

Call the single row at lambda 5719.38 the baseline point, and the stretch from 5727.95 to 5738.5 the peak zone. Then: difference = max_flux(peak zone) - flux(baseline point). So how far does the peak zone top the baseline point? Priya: 0.8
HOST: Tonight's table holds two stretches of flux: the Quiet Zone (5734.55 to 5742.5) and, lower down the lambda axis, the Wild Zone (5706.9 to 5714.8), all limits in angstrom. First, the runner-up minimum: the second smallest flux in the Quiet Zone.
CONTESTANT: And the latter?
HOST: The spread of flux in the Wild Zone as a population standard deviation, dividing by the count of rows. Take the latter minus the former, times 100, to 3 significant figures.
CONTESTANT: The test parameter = -872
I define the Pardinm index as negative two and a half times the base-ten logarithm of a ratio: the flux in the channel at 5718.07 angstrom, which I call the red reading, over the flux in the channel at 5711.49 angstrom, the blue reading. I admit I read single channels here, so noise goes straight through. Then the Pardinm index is -0.22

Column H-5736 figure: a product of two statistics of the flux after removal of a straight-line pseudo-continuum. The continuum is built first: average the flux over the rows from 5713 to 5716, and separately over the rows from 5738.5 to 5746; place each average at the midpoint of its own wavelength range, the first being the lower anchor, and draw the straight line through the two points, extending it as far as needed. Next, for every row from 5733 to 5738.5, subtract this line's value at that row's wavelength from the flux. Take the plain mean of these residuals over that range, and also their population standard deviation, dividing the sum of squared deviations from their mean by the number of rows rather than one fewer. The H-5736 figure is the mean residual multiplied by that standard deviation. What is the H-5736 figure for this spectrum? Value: -0.3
